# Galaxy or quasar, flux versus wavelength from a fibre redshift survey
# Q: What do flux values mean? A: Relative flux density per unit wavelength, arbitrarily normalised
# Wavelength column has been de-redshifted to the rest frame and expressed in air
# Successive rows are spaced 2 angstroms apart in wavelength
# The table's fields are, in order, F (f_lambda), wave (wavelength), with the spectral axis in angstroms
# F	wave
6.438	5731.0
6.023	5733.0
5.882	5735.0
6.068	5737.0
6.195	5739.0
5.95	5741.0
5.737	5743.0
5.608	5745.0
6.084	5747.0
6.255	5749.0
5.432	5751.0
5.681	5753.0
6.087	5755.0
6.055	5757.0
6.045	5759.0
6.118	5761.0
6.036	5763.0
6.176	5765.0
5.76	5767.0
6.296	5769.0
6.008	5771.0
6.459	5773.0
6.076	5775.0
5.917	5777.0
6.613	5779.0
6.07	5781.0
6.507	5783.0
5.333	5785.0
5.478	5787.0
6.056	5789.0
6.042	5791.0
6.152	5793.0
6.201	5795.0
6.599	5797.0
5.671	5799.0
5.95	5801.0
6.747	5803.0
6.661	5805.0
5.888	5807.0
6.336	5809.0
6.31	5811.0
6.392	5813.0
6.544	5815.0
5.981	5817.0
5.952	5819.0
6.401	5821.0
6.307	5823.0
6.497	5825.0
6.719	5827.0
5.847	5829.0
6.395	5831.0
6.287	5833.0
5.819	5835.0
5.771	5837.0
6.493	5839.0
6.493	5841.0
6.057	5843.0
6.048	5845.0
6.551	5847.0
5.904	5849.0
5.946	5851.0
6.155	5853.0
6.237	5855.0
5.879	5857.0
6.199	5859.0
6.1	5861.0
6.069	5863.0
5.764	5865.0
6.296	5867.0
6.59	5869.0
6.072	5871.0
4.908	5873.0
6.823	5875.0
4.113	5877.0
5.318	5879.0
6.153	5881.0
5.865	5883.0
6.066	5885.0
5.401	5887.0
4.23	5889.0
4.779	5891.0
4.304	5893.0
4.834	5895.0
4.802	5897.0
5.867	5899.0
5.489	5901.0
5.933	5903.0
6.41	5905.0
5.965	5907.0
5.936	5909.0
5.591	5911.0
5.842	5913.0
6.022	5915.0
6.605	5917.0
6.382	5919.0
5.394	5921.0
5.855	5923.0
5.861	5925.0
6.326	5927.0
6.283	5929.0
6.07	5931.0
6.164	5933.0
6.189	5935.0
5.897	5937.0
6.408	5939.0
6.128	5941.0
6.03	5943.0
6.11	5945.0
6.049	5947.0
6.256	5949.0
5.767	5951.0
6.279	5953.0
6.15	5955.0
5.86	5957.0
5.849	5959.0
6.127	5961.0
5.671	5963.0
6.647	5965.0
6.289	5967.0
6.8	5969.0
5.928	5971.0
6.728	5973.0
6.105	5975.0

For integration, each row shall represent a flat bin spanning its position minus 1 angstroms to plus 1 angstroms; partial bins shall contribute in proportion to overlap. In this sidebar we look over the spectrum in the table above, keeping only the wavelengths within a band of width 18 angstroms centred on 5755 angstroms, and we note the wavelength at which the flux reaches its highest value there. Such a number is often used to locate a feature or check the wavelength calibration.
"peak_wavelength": 5749.0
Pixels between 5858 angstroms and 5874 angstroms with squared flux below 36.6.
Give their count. 2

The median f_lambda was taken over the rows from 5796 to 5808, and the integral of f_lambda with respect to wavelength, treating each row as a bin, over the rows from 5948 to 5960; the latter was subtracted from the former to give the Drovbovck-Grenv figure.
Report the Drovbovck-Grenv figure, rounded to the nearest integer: -66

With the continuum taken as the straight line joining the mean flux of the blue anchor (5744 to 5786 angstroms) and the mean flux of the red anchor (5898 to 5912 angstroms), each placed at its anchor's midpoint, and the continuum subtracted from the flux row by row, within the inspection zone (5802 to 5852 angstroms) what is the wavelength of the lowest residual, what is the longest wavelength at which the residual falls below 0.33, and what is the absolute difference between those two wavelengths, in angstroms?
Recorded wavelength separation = 14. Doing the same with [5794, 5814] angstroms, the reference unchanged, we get 12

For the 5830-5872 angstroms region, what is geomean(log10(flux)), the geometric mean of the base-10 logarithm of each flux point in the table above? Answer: 0.788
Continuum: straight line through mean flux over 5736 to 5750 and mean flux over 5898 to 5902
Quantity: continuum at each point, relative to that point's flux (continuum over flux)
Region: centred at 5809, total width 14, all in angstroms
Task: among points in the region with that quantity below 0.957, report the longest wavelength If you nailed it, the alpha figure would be 5815.0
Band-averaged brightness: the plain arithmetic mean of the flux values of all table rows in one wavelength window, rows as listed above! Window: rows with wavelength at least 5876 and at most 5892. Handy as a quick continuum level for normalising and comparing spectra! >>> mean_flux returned 5.2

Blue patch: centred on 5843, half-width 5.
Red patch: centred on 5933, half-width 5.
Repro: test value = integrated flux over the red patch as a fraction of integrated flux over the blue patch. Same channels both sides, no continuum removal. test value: 0.97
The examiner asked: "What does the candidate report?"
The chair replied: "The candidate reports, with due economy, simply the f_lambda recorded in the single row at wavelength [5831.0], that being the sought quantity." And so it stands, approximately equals 6.395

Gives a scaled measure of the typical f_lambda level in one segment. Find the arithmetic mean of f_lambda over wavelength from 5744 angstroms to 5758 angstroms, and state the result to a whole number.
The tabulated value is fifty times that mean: 294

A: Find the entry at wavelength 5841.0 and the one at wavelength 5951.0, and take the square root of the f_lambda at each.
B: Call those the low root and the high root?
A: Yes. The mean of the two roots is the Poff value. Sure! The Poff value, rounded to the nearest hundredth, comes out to 2.47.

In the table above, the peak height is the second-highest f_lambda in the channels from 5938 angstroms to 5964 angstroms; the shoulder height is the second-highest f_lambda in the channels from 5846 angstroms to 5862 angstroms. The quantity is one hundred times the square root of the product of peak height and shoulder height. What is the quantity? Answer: 626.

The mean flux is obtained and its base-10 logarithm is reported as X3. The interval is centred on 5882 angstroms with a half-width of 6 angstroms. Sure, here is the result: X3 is 0.739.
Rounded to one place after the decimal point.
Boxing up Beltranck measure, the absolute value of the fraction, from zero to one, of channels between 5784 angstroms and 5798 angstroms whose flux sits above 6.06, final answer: 0.4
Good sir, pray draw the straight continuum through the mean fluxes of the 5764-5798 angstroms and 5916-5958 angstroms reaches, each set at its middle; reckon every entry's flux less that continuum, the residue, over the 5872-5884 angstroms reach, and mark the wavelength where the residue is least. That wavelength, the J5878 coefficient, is 5877.0 angstroms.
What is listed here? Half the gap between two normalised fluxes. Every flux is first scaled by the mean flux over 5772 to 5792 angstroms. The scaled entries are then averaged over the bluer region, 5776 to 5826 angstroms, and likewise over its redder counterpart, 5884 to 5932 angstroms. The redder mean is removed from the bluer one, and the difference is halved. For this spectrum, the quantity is 0.042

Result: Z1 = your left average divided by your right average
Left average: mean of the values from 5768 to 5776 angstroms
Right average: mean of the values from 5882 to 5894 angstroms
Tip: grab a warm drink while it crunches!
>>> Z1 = 1.22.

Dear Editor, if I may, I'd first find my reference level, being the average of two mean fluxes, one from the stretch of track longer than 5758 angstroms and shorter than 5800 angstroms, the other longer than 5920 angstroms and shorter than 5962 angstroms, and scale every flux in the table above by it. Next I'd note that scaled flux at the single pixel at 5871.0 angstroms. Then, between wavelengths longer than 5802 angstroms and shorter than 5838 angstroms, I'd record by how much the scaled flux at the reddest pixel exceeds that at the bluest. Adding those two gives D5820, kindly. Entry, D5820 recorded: 0.84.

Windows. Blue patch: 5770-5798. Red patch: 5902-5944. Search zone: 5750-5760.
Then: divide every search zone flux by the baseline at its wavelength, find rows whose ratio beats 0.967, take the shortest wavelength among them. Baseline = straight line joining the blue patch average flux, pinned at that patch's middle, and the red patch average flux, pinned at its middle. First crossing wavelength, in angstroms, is 5755.0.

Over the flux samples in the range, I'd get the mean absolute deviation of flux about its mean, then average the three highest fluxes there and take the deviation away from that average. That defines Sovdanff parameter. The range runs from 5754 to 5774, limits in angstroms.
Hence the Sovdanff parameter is 6.18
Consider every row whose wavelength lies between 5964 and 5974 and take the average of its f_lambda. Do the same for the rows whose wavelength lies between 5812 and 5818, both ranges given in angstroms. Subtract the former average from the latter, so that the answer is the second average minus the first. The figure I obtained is -0.17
